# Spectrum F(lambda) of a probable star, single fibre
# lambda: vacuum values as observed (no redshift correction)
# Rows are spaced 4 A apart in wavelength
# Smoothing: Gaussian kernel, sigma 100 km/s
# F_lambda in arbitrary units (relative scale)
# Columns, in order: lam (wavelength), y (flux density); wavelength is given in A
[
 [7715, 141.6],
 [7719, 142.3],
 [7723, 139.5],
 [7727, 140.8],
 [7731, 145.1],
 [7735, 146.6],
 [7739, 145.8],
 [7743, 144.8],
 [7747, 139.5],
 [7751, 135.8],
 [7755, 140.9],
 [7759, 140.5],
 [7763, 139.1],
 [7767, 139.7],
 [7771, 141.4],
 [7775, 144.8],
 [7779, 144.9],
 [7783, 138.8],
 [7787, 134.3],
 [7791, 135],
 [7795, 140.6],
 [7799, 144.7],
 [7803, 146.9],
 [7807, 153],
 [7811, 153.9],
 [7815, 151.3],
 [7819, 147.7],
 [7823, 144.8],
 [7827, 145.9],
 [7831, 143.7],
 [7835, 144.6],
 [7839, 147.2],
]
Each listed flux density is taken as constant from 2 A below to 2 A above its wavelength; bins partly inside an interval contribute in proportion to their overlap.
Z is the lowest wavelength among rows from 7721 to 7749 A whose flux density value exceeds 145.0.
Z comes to 7731 A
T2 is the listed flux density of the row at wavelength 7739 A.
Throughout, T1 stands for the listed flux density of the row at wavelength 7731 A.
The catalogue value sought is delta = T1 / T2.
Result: 1.00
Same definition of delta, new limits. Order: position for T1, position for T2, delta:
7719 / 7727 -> 1.01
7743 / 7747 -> 1.04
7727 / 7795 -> 1.00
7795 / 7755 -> 1.00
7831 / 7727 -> 1.02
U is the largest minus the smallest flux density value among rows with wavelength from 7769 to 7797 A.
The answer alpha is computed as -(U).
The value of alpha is -10.6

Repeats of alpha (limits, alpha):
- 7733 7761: -10.8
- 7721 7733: -5.6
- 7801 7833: -10.2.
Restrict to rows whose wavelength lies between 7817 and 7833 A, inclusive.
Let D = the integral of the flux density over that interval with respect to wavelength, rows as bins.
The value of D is 2328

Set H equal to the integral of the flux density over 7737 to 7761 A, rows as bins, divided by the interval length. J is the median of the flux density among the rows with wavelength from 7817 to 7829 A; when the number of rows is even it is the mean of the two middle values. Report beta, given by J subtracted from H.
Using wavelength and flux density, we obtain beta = -5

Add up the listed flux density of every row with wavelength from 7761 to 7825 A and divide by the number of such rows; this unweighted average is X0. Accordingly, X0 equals 144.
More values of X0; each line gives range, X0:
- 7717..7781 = 142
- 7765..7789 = 141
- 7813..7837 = 146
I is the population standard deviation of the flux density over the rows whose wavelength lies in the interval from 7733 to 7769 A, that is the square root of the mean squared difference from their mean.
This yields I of 3.4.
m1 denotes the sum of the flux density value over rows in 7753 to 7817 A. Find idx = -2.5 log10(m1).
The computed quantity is -8.4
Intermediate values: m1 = 2290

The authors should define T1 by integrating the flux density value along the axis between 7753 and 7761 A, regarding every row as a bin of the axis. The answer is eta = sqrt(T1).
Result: 33.5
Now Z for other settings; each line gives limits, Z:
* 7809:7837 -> 7811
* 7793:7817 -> 7803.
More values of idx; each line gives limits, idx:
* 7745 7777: -7.6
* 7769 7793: -7.3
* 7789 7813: -7.4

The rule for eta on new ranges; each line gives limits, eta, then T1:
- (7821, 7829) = 34.1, 1163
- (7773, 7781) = 34.0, 1159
